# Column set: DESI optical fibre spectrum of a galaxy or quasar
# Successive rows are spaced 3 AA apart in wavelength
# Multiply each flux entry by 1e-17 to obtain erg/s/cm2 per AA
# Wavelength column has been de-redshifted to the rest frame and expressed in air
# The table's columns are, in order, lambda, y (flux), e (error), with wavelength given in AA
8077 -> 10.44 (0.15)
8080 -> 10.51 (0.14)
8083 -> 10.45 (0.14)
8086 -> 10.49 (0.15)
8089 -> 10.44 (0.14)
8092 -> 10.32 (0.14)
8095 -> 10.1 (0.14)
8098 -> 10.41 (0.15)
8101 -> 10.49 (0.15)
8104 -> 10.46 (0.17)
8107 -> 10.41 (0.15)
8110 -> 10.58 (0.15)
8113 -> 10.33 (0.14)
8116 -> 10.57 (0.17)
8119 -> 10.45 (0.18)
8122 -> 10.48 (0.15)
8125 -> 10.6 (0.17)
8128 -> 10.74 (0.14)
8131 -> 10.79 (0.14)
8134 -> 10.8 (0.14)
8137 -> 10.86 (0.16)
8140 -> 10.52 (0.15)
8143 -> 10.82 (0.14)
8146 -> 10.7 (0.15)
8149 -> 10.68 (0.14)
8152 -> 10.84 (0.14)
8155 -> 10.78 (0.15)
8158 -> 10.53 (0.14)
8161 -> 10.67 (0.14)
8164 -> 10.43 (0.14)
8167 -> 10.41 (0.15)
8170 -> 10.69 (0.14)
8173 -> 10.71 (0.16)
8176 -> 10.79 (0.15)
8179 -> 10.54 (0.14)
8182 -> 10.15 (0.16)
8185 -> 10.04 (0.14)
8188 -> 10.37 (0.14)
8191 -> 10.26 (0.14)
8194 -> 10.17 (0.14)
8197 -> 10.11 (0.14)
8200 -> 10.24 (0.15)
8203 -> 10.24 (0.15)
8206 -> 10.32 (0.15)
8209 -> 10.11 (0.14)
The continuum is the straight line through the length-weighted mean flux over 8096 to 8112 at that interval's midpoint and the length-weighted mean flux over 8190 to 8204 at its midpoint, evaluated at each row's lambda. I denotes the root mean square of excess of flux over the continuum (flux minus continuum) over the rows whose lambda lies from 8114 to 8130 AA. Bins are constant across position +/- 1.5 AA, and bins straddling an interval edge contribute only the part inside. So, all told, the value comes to 0.20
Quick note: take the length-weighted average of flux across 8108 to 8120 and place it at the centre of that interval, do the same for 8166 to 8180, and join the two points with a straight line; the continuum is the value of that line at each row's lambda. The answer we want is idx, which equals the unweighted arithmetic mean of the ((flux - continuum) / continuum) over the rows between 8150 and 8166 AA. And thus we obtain 0.005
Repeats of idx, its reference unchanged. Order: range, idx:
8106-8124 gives -0.001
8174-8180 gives 0.001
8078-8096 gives -0.002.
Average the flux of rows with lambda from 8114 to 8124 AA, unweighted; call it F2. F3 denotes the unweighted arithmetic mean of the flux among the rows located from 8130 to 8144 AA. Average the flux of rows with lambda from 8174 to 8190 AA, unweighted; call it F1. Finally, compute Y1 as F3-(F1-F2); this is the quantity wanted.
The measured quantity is 10.9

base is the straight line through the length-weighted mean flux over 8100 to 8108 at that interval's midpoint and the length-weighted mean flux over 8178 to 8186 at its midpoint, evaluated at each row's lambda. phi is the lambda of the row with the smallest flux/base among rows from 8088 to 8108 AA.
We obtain 8095 AA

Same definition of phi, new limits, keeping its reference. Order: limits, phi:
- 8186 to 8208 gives 8197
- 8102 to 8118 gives 8113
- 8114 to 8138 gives 8119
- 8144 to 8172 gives 8167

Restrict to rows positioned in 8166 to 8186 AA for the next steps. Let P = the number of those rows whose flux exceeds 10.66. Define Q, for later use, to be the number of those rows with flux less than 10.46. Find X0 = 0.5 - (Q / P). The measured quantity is -0.5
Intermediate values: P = 3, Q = 3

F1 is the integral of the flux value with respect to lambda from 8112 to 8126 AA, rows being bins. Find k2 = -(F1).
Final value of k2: -147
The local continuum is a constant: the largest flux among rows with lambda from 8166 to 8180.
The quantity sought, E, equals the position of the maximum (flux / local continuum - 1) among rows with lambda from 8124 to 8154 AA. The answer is 8137 AA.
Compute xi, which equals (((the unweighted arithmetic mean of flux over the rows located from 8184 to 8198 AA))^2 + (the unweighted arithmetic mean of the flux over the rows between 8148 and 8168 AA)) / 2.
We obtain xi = 57.2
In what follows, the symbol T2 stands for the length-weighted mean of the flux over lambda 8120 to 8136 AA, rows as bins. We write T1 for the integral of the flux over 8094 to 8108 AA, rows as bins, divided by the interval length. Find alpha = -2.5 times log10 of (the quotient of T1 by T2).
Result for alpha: 0.03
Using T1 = 10.4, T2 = 10.7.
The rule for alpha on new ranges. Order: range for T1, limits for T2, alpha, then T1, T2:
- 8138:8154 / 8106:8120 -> -0.03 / 10.7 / 10.5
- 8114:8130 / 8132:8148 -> 0.02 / 10.6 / 10.7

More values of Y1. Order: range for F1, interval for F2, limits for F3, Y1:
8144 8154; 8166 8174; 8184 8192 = 10.1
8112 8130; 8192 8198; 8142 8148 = 10.4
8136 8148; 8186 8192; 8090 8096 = 9.8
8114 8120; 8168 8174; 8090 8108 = 10.6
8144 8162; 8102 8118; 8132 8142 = 10.5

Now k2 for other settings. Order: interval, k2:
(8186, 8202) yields -164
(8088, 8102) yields -145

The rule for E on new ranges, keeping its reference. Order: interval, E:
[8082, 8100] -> 8086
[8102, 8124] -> 8110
